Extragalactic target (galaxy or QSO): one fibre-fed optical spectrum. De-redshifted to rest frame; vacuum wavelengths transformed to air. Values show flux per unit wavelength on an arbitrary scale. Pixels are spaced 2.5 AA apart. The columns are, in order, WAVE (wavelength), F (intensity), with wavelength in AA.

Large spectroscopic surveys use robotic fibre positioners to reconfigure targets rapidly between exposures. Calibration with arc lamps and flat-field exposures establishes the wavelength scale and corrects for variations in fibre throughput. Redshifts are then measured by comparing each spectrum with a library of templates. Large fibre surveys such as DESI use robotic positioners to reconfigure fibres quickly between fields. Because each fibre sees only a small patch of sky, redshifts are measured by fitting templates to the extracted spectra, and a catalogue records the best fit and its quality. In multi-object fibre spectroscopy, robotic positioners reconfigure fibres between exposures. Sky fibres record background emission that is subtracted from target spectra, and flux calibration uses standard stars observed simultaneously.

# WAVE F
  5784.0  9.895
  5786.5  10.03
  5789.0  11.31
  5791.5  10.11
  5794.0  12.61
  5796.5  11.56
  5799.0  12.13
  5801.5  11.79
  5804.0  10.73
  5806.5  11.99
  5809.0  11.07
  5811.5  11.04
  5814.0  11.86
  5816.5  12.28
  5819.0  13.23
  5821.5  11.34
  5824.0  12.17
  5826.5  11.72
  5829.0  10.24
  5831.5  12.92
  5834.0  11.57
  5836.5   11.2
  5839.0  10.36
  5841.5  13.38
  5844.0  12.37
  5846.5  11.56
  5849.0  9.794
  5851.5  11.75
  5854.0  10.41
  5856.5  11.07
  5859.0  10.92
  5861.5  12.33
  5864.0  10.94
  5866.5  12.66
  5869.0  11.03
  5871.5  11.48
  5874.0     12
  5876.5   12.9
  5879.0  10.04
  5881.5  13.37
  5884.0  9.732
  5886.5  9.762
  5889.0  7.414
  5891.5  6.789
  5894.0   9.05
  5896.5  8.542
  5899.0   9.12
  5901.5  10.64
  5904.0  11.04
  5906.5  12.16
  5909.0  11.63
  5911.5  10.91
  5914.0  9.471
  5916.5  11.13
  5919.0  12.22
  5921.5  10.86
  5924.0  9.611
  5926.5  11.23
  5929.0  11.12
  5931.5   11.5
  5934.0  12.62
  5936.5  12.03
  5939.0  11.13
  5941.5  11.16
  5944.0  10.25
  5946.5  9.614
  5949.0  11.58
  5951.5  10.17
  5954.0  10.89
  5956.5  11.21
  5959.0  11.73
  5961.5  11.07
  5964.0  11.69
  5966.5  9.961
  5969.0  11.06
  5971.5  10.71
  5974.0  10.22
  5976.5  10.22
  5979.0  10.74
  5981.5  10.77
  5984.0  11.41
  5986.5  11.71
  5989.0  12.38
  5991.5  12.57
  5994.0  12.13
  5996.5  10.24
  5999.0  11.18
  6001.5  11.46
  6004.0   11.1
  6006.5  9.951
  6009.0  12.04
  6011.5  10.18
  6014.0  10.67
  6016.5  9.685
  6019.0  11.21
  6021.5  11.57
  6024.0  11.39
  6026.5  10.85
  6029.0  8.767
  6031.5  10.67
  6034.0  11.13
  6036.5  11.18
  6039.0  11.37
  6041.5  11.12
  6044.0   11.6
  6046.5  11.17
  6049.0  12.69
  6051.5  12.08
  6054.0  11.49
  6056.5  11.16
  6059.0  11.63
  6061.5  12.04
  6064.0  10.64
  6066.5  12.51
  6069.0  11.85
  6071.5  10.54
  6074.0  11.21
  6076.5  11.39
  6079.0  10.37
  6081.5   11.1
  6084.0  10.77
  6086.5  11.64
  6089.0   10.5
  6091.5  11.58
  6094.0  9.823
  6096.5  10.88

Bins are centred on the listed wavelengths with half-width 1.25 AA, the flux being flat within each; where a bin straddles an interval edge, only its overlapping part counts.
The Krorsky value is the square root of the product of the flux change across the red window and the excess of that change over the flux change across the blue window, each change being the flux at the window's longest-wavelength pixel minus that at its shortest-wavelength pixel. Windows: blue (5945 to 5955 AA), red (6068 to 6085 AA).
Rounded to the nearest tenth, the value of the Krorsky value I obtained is 1.6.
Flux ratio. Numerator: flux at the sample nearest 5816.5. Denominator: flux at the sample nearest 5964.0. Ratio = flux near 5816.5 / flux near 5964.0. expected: 1.05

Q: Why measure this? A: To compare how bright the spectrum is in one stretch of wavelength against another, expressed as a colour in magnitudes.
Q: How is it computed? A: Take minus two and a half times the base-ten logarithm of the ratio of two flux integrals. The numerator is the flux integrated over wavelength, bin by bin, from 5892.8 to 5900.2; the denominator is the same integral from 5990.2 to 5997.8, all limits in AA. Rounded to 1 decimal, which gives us 0.3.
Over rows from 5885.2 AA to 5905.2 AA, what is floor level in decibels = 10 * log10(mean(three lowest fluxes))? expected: 8.80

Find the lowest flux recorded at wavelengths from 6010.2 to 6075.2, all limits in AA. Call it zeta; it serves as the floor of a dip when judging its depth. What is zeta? 8.767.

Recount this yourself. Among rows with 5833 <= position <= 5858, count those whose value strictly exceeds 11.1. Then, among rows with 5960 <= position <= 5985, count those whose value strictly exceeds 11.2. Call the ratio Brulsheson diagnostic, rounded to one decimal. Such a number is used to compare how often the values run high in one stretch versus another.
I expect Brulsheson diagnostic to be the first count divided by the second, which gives 3.0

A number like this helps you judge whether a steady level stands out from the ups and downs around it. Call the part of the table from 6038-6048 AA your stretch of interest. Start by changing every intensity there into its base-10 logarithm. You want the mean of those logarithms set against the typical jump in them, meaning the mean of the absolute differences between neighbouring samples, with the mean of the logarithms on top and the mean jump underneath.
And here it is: 71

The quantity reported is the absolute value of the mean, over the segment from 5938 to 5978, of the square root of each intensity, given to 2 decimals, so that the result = 3.28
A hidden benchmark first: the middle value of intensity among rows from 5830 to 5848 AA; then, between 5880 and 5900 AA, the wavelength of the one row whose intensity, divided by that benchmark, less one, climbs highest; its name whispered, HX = 5881.5 AA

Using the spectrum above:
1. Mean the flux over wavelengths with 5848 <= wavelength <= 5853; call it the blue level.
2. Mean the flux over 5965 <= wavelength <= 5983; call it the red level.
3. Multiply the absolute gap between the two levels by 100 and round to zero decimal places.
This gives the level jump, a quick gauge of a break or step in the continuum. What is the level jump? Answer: 25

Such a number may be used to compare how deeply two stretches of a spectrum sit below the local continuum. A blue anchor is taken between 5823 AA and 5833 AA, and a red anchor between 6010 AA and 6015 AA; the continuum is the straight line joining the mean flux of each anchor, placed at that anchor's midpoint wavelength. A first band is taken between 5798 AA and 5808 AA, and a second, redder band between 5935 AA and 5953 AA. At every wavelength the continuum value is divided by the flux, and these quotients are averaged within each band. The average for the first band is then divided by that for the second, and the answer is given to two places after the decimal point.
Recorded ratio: 1.01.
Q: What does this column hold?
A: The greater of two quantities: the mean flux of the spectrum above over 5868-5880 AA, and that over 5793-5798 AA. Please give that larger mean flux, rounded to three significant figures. 12.1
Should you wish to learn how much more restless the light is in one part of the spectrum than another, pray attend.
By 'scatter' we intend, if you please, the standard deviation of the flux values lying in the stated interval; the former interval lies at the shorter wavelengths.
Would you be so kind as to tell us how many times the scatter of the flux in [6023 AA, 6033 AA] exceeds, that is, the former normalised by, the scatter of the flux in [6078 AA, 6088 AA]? 2.1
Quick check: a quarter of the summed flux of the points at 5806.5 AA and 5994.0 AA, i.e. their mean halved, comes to 6.03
